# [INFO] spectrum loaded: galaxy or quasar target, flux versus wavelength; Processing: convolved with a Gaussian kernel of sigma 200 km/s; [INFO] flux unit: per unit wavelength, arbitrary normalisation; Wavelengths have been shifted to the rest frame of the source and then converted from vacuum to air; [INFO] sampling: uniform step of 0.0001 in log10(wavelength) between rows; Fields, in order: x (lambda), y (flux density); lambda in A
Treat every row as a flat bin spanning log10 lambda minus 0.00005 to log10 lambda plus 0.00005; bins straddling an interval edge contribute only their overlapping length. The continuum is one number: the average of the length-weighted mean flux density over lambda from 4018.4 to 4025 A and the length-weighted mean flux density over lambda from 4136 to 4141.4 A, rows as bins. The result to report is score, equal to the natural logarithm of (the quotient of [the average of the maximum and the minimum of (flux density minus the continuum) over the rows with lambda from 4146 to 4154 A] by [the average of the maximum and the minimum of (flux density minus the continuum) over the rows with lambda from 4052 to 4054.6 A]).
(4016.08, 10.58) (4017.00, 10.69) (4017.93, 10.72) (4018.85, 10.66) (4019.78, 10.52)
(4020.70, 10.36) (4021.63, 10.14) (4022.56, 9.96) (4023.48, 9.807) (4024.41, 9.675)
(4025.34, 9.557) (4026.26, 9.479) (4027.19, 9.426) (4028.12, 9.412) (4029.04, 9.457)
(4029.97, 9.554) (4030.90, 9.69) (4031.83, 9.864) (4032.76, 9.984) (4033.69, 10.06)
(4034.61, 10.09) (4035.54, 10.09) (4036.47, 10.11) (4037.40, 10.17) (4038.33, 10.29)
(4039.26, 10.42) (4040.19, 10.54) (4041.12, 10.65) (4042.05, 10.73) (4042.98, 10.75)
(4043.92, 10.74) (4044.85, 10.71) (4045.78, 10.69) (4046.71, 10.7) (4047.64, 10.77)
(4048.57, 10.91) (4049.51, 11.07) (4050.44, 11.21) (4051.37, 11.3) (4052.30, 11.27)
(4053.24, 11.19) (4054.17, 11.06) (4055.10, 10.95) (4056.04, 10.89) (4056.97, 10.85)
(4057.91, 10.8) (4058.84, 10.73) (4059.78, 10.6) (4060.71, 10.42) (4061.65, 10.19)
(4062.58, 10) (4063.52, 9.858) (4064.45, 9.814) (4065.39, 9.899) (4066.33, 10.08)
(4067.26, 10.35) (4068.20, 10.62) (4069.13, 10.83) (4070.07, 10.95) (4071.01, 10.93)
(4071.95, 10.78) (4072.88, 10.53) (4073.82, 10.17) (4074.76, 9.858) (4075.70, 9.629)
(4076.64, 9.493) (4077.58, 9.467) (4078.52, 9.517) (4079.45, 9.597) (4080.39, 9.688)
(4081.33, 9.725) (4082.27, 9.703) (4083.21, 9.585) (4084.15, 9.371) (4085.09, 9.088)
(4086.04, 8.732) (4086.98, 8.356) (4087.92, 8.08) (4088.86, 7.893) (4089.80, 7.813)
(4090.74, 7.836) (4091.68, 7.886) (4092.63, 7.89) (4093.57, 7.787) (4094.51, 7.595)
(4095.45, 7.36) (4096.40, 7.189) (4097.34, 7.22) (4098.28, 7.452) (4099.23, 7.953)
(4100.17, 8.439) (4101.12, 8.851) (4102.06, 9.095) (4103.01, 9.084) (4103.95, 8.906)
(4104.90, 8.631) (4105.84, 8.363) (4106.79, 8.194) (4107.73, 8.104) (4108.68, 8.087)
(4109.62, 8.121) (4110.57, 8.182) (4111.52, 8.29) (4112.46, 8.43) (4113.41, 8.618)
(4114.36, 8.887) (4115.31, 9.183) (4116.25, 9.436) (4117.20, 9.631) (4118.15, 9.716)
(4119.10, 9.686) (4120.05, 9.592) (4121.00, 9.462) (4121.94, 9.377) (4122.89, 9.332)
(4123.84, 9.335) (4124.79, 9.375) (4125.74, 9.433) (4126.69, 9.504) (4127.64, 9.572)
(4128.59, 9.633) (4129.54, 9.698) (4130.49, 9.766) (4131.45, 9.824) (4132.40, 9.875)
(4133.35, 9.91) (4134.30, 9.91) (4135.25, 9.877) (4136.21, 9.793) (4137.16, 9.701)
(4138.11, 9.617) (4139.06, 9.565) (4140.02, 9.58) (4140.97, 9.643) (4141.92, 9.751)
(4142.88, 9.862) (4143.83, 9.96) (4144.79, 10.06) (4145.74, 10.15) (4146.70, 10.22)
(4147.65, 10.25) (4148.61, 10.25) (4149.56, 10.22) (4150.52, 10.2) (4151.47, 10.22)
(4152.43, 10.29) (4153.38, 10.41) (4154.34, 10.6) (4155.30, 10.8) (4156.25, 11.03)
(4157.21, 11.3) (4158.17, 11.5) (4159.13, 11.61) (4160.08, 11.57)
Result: -1.1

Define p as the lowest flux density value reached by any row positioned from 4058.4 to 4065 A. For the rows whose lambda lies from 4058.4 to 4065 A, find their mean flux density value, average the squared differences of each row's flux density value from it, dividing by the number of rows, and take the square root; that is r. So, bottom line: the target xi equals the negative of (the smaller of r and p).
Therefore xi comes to -0.34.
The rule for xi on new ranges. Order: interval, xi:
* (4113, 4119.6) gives -0.40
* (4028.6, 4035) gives -0.23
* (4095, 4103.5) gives -0.76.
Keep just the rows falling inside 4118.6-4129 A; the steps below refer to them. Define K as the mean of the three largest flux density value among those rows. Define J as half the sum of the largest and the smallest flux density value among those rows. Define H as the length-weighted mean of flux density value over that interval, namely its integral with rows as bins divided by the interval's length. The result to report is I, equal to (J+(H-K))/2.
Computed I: 4.7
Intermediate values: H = 9.5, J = 9.5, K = 9.6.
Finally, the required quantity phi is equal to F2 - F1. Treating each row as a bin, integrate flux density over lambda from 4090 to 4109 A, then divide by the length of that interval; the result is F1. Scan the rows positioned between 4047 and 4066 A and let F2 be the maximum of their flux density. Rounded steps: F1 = 8.1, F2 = 11.3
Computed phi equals 3.2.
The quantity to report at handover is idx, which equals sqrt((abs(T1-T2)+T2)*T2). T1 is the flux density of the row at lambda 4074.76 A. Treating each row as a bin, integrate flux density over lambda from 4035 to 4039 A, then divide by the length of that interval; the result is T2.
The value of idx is 10.33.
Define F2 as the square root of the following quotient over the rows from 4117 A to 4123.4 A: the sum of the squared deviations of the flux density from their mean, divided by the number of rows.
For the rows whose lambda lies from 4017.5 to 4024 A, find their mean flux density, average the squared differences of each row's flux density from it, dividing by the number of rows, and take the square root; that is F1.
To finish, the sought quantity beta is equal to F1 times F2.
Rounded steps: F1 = 0.33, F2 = 0.14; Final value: 0.046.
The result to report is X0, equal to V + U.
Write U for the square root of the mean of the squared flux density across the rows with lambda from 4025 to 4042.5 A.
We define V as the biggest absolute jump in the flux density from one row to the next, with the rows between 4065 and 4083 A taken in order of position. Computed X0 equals 10.3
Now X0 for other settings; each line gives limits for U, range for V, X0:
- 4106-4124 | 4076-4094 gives 9.3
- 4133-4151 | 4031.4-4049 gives 10.1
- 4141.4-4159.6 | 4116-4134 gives 10.7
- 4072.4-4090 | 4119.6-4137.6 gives 9.4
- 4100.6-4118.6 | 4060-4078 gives 9.1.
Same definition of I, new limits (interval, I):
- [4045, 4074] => 5.0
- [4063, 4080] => 4.7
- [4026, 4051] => 4.8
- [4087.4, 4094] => 3.9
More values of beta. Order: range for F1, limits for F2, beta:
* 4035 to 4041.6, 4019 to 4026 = 0.067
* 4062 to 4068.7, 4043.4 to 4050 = 0.036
